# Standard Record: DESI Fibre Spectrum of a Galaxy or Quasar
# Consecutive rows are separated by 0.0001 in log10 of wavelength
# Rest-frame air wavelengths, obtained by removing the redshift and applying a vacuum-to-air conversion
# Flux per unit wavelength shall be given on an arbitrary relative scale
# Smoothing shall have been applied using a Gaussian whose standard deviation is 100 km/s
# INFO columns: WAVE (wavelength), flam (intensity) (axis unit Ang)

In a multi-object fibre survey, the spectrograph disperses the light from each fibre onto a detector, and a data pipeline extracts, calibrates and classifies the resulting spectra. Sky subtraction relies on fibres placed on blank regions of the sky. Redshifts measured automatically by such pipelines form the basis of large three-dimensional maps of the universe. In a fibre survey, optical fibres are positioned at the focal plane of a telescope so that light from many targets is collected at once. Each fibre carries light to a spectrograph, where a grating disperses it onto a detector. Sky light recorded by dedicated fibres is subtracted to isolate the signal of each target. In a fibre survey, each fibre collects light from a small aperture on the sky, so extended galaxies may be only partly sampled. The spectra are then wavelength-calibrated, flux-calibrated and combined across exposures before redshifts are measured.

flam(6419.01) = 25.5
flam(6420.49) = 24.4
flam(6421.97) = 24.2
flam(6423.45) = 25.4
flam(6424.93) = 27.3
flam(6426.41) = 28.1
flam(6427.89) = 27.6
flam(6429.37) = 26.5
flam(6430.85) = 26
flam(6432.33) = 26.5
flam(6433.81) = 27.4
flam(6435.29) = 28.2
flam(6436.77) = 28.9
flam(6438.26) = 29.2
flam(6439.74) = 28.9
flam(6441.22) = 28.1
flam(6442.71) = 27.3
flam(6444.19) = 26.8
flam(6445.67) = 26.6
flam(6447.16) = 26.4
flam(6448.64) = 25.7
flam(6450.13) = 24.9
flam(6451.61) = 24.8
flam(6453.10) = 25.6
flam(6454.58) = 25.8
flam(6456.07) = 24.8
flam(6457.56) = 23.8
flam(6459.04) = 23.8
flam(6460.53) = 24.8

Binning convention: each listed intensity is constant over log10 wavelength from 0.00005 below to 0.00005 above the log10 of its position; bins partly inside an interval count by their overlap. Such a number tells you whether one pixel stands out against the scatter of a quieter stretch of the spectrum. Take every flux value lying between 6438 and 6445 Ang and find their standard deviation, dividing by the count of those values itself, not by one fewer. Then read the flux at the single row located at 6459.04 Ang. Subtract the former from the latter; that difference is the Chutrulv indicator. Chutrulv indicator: 22.9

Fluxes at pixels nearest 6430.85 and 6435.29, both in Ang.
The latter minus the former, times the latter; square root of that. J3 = 7.9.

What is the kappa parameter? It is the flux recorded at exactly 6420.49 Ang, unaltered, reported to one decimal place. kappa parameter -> 24.4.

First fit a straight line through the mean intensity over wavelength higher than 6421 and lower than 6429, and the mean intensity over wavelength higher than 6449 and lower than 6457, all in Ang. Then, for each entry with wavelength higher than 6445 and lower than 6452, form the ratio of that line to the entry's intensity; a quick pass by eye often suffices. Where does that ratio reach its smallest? 6445.67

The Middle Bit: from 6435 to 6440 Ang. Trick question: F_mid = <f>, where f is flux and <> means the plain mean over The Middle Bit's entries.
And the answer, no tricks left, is 28.8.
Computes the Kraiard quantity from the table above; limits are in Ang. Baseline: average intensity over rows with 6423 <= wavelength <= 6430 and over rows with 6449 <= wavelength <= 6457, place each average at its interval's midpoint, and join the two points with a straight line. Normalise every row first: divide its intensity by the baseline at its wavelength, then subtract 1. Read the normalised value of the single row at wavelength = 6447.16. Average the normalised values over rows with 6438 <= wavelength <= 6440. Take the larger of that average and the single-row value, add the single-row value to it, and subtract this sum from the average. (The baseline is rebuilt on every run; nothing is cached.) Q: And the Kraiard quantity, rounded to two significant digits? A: -0.032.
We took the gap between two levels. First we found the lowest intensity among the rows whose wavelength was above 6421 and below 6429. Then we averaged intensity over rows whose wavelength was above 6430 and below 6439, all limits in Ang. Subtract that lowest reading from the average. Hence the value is 3.5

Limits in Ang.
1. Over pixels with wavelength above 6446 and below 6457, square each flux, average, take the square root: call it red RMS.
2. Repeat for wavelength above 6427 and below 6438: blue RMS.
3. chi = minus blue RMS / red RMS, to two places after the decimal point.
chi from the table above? -1.07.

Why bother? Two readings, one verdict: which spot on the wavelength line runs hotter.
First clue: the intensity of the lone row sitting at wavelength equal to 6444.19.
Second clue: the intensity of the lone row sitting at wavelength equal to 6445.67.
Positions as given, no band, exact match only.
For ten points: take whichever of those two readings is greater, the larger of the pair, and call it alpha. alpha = 26.8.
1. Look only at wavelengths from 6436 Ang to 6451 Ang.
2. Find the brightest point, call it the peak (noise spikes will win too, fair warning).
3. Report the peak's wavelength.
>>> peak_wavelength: 6438.26 Ang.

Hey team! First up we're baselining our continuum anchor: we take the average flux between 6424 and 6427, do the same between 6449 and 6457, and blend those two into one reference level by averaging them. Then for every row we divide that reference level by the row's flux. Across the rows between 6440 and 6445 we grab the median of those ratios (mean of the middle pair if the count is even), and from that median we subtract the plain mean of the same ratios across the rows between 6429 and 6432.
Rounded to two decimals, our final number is -0.04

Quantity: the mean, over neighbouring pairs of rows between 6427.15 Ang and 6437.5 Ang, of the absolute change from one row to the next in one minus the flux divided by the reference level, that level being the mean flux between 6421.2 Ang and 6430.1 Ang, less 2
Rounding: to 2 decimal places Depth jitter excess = -1.97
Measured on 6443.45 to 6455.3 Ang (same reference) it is -1.98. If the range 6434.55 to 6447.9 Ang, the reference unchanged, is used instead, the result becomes -1.98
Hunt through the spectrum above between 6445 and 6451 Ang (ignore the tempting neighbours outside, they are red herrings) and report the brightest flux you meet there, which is 26.6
